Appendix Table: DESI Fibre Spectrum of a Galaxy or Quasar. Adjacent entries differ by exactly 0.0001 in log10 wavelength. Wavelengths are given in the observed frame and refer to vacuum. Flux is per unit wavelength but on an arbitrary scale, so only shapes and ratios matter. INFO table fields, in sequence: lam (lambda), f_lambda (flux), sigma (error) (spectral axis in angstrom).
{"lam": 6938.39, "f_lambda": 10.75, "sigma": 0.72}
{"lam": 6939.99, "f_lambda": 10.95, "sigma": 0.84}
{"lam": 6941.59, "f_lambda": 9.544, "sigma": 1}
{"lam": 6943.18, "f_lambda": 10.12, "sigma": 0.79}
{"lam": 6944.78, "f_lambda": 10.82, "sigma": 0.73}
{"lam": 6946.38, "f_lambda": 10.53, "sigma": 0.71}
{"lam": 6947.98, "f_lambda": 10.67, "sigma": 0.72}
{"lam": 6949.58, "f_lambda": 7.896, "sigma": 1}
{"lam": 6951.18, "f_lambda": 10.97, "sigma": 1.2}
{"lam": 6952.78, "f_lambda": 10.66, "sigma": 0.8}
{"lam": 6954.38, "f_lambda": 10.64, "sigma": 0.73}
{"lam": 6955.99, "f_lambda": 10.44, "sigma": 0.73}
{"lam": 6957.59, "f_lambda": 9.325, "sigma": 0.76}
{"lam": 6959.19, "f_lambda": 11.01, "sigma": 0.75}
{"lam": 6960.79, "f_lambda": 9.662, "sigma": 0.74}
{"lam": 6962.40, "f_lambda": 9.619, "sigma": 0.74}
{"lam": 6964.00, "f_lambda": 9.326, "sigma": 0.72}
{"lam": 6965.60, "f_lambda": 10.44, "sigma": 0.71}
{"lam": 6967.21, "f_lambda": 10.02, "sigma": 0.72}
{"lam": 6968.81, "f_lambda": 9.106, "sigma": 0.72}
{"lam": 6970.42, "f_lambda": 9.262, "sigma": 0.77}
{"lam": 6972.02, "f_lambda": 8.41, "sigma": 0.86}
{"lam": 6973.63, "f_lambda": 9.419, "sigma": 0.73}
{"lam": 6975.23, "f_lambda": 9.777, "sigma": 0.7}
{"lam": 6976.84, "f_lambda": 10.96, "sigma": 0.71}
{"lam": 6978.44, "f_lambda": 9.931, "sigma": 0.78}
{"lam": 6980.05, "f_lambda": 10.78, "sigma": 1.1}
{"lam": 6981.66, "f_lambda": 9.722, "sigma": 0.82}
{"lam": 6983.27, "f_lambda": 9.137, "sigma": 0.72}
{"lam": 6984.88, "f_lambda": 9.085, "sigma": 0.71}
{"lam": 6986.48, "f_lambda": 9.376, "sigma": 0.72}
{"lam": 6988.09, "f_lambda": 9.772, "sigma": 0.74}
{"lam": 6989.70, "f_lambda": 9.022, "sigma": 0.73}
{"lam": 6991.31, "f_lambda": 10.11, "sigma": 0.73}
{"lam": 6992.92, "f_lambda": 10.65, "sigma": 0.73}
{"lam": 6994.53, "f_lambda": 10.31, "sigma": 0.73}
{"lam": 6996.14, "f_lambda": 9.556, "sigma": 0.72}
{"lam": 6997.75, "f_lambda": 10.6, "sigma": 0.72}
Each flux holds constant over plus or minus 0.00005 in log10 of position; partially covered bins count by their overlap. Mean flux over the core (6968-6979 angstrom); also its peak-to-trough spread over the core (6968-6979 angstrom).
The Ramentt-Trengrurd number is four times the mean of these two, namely 24.2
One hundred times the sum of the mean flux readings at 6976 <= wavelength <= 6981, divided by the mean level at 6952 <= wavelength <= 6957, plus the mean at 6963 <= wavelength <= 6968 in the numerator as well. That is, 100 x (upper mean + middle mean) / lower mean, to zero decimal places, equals 194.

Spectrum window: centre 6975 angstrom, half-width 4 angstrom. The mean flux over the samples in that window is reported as 9.7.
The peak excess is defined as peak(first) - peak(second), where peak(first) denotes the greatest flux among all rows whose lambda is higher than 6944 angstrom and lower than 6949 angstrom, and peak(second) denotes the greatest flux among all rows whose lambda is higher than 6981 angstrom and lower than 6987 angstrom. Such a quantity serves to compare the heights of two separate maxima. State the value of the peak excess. 1.1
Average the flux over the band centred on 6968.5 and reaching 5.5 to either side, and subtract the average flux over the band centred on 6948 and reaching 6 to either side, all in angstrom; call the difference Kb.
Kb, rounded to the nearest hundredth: -0.81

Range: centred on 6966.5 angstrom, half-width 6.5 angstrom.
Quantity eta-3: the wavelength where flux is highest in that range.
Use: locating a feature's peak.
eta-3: 6965.60 angstrom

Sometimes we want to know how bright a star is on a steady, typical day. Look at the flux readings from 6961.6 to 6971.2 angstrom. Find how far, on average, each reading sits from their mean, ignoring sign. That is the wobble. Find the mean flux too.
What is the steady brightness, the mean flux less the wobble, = 9.23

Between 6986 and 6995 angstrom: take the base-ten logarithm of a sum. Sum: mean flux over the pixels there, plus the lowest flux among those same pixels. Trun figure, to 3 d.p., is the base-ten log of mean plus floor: 1.276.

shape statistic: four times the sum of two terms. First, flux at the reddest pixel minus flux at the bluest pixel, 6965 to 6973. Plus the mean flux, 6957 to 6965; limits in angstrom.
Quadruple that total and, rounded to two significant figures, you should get 31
